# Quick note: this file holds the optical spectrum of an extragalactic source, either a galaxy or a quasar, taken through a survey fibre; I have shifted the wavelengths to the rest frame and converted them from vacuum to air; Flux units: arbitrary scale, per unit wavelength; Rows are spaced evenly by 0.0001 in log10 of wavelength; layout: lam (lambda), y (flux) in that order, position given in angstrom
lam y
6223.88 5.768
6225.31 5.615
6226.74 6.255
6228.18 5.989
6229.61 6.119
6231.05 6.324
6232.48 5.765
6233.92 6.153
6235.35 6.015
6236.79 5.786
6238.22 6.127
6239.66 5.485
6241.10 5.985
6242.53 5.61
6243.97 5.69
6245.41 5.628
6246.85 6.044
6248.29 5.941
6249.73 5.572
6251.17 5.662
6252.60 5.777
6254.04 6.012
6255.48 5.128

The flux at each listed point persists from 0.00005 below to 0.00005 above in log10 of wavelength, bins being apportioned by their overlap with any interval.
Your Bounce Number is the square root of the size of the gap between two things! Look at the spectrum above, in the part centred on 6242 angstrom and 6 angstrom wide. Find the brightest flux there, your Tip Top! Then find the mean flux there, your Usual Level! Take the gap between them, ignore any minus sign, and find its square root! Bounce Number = 0.54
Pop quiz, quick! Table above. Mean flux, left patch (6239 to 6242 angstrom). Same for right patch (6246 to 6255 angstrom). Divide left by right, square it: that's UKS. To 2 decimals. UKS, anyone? 0.97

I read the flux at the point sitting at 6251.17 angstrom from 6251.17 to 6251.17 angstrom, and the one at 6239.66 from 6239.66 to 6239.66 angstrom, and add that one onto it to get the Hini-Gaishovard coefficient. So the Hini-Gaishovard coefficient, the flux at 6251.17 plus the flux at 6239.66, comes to 11.1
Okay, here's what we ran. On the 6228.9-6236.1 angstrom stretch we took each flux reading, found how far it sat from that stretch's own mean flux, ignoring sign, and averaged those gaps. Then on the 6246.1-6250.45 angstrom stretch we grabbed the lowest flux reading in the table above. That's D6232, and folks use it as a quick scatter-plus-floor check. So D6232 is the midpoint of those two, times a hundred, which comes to 286.0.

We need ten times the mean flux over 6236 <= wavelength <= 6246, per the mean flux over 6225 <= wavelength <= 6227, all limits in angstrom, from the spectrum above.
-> 9.70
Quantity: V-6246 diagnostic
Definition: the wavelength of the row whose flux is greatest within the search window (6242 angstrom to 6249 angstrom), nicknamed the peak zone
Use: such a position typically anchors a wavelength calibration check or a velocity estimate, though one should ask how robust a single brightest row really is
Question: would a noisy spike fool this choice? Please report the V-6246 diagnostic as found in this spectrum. 6246.85 angstrom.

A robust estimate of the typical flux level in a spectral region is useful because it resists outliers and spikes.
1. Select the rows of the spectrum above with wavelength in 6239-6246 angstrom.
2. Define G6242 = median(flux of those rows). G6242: 5.63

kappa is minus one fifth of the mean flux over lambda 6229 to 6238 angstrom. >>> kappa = -1.21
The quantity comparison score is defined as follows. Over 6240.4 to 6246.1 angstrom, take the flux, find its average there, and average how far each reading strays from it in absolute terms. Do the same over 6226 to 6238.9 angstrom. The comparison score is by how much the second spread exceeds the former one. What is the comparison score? 0.02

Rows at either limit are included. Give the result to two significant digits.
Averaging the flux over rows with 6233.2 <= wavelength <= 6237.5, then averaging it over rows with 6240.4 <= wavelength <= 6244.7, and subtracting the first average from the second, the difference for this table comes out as -0.22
